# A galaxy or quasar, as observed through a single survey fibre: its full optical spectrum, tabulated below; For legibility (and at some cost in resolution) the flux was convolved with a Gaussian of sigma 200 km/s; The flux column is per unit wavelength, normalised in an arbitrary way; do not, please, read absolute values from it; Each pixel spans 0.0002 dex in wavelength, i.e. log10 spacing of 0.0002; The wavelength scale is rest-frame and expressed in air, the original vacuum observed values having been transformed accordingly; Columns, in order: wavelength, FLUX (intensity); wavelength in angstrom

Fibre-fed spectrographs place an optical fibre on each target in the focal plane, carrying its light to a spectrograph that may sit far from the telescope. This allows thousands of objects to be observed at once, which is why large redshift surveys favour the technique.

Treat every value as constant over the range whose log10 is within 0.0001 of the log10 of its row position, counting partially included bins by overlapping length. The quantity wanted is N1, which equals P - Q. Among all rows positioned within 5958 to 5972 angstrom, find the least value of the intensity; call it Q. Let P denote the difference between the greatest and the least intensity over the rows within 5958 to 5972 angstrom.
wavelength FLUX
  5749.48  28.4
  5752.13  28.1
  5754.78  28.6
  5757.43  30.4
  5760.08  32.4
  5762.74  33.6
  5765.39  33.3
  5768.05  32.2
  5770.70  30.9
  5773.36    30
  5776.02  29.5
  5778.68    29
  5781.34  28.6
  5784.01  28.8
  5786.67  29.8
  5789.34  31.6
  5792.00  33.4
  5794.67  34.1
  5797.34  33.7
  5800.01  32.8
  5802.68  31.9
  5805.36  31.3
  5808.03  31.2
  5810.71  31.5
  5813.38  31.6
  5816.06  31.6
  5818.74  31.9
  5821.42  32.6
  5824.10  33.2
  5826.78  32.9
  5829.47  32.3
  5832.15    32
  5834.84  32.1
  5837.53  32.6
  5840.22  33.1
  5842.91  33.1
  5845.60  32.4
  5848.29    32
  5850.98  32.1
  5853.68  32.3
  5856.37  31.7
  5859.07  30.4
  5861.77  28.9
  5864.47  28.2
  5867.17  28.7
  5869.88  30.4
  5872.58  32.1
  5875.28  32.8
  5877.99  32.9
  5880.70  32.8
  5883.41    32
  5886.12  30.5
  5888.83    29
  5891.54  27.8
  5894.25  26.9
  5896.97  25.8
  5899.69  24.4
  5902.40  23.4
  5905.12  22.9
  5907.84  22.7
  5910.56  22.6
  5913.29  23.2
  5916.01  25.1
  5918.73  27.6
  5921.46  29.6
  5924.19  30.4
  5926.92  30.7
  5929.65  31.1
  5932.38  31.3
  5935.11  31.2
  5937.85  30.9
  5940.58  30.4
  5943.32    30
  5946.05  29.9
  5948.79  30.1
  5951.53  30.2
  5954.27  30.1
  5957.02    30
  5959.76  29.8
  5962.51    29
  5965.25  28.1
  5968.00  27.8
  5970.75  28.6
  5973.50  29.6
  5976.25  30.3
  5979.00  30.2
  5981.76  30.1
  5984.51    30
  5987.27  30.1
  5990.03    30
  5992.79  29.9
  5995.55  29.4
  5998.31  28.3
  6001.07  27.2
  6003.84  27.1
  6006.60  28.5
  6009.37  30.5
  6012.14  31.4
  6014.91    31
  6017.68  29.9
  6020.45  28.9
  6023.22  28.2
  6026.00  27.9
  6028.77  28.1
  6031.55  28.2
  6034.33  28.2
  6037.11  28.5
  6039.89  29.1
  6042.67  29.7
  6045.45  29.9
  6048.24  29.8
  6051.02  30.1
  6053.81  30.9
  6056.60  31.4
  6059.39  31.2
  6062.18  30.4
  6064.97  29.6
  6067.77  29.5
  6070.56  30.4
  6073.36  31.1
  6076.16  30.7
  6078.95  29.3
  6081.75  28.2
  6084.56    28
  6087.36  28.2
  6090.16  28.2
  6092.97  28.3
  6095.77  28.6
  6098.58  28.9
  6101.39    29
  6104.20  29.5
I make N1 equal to -25.8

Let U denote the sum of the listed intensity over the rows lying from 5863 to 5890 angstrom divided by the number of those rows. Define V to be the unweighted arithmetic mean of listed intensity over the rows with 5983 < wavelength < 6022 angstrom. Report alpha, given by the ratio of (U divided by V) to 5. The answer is 0.210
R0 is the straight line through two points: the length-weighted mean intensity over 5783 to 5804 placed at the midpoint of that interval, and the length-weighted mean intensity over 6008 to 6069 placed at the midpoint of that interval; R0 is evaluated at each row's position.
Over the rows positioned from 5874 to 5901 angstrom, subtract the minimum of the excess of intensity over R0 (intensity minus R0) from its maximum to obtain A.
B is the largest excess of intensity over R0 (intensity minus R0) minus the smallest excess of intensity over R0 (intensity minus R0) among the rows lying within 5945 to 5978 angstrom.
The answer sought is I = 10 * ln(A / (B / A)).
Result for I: 33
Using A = 8.3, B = 2.6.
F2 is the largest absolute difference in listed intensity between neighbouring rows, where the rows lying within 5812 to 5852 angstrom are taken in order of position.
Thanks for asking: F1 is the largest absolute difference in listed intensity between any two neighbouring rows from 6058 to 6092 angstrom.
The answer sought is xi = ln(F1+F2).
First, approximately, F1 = 1.4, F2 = 0.7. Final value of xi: 0.74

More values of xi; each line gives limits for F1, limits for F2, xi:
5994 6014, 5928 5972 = 1.06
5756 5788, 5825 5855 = 0.99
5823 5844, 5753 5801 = 0.96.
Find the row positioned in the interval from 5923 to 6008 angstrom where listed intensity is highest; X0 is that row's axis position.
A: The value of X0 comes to 5932.38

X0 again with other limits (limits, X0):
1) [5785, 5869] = 5794.67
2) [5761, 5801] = 5794.67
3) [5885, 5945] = 5932.38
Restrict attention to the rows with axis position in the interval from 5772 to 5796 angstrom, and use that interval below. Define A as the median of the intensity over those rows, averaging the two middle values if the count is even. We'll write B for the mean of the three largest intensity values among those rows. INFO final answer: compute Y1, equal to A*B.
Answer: 984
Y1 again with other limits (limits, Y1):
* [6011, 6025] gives 920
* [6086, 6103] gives 820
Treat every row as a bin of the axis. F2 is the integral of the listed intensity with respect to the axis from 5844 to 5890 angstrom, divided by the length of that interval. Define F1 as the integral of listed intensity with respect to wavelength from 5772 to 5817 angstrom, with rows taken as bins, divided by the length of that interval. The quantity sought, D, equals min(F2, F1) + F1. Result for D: 62.3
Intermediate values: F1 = 31.2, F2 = 31.2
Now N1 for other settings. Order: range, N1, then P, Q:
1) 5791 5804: -29.7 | 2.2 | 31.9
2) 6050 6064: -28.8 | 1.3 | 30.1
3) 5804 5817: -30.8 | 0.4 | 31.2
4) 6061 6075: -27.9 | 1.6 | 29.5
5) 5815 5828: -30.0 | 1.6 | 31.6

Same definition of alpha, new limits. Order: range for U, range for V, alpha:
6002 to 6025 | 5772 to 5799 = 0.191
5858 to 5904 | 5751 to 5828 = 0.186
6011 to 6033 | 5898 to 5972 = 0.207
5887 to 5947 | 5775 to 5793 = 0.183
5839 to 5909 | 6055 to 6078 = 0.194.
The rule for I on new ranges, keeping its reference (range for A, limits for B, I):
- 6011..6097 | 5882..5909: 5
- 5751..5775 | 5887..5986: 13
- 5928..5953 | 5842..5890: -11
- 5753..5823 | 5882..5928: 13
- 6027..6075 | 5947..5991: 16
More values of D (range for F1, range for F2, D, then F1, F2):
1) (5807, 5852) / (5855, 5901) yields 62.0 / 32.3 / 29.7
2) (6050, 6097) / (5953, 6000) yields 59.1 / 29.7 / 29.5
